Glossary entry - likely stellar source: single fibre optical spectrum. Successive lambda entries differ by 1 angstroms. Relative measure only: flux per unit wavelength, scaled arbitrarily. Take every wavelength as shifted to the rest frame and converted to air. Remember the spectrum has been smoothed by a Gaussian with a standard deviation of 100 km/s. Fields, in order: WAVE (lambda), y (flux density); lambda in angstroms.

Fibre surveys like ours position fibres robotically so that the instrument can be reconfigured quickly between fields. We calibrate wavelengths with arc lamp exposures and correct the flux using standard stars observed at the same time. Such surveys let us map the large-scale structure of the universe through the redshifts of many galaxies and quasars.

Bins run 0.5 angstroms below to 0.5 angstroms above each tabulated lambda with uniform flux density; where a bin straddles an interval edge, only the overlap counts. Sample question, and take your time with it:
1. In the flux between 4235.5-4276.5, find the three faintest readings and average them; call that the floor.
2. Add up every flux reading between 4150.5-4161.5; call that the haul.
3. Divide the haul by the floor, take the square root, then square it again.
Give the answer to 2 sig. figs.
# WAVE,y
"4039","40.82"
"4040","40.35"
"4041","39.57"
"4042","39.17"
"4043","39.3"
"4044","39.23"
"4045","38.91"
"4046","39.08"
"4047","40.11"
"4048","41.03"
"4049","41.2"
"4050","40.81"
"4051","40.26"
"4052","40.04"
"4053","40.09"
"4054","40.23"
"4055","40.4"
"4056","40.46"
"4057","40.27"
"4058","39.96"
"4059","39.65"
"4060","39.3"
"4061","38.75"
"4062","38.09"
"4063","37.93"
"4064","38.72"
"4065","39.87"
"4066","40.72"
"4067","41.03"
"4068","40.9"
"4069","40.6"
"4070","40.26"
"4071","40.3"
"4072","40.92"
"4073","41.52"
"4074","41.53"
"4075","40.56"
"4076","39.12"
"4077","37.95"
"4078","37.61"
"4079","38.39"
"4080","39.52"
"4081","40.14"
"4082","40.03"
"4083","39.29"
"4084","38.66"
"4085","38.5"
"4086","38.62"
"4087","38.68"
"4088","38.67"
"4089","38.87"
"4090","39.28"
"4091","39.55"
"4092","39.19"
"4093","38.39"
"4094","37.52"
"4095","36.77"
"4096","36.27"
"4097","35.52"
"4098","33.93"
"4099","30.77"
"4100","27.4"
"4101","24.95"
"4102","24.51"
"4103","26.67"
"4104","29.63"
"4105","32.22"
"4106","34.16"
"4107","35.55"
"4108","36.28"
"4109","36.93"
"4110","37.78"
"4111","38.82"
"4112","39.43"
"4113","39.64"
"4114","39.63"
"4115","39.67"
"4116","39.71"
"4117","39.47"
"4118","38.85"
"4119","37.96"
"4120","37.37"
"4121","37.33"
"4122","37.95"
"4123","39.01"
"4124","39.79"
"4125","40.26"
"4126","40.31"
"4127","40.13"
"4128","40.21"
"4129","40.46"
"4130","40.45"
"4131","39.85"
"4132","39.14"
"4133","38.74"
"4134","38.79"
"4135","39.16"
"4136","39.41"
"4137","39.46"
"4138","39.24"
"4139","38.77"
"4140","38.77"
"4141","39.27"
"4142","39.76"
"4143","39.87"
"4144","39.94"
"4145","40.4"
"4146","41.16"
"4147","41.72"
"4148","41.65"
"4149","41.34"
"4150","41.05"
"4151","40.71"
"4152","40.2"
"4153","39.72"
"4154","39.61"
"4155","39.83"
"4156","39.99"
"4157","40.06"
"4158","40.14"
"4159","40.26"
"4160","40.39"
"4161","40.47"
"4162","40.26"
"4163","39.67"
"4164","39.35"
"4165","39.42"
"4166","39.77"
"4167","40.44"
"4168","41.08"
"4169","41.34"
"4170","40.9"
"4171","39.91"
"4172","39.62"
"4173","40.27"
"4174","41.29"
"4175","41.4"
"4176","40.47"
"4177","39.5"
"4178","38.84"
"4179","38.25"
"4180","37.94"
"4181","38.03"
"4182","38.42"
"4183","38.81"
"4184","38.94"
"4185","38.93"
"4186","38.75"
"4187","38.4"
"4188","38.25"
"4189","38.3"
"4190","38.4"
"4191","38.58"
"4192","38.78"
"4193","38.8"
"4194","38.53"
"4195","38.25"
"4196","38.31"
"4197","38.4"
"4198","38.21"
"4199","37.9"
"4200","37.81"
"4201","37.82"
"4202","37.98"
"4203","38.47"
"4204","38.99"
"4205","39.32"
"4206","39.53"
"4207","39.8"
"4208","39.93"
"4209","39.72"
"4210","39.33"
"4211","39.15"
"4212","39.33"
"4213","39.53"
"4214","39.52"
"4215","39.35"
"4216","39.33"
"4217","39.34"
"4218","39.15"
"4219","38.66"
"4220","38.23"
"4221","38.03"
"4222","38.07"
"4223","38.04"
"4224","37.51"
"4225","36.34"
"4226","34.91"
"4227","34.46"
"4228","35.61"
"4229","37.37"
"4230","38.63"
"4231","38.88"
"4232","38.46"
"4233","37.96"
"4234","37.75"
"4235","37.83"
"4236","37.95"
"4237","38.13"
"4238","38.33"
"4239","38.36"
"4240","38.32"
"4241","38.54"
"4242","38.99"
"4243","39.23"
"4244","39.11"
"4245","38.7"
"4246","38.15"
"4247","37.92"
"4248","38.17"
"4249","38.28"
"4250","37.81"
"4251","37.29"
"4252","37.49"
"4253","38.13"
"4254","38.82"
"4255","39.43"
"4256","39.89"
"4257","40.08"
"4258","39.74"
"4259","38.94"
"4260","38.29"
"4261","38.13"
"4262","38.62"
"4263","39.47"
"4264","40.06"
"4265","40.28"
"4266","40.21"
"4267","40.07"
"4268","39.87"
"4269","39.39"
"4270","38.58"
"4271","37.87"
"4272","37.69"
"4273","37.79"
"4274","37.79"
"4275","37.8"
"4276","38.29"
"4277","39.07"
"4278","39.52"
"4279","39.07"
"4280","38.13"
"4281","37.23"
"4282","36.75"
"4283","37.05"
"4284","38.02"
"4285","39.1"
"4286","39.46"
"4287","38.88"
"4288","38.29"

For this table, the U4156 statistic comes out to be 12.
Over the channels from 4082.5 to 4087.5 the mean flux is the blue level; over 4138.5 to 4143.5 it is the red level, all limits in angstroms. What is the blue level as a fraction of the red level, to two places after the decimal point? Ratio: 0.99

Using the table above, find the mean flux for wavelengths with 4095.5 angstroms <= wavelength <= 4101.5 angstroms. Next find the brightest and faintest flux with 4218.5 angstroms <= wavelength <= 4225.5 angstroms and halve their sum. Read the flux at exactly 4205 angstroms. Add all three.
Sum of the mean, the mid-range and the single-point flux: 108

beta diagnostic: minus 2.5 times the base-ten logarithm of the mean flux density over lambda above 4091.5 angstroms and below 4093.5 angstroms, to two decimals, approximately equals -3.97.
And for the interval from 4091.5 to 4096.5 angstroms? -3.94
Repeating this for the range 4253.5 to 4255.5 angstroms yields -3.98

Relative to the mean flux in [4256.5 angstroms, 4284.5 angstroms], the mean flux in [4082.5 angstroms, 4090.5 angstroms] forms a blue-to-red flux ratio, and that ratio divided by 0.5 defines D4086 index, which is 2.01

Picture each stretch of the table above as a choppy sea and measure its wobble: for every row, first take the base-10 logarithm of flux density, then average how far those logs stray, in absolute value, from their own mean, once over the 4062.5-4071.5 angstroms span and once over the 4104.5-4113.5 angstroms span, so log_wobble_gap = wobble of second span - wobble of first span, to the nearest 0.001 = 0.015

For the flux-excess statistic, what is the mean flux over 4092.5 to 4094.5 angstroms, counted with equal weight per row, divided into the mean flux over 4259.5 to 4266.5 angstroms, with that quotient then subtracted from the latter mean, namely 38.3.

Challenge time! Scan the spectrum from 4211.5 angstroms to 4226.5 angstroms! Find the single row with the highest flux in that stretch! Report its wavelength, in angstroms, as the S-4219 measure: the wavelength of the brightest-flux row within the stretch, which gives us 4213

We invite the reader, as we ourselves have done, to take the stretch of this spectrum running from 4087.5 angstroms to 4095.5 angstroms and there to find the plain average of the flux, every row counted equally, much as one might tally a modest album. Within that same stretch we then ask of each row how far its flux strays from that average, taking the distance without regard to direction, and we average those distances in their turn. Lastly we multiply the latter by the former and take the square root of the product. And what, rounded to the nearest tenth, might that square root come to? 5.3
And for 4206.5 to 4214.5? 2.9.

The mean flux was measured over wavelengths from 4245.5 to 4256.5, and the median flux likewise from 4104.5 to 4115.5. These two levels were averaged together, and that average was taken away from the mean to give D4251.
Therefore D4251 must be 0.3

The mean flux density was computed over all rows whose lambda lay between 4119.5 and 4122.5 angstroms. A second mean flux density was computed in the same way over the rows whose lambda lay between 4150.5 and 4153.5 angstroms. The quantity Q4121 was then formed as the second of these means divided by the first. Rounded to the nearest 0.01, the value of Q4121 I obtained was 1.07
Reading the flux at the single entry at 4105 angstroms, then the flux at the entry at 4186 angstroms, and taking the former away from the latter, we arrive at 6.5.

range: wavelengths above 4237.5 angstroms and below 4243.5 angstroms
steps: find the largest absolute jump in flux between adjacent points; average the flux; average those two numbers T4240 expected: 19.5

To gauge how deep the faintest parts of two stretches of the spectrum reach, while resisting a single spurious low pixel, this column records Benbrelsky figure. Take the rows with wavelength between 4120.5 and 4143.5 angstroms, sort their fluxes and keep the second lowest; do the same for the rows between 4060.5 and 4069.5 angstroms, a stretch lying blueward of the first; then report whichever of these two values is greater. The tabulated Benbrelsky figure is 38.1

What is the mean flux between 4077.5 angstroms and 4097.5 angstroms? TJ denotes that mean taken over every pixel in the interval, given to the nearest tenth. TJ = 38.5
